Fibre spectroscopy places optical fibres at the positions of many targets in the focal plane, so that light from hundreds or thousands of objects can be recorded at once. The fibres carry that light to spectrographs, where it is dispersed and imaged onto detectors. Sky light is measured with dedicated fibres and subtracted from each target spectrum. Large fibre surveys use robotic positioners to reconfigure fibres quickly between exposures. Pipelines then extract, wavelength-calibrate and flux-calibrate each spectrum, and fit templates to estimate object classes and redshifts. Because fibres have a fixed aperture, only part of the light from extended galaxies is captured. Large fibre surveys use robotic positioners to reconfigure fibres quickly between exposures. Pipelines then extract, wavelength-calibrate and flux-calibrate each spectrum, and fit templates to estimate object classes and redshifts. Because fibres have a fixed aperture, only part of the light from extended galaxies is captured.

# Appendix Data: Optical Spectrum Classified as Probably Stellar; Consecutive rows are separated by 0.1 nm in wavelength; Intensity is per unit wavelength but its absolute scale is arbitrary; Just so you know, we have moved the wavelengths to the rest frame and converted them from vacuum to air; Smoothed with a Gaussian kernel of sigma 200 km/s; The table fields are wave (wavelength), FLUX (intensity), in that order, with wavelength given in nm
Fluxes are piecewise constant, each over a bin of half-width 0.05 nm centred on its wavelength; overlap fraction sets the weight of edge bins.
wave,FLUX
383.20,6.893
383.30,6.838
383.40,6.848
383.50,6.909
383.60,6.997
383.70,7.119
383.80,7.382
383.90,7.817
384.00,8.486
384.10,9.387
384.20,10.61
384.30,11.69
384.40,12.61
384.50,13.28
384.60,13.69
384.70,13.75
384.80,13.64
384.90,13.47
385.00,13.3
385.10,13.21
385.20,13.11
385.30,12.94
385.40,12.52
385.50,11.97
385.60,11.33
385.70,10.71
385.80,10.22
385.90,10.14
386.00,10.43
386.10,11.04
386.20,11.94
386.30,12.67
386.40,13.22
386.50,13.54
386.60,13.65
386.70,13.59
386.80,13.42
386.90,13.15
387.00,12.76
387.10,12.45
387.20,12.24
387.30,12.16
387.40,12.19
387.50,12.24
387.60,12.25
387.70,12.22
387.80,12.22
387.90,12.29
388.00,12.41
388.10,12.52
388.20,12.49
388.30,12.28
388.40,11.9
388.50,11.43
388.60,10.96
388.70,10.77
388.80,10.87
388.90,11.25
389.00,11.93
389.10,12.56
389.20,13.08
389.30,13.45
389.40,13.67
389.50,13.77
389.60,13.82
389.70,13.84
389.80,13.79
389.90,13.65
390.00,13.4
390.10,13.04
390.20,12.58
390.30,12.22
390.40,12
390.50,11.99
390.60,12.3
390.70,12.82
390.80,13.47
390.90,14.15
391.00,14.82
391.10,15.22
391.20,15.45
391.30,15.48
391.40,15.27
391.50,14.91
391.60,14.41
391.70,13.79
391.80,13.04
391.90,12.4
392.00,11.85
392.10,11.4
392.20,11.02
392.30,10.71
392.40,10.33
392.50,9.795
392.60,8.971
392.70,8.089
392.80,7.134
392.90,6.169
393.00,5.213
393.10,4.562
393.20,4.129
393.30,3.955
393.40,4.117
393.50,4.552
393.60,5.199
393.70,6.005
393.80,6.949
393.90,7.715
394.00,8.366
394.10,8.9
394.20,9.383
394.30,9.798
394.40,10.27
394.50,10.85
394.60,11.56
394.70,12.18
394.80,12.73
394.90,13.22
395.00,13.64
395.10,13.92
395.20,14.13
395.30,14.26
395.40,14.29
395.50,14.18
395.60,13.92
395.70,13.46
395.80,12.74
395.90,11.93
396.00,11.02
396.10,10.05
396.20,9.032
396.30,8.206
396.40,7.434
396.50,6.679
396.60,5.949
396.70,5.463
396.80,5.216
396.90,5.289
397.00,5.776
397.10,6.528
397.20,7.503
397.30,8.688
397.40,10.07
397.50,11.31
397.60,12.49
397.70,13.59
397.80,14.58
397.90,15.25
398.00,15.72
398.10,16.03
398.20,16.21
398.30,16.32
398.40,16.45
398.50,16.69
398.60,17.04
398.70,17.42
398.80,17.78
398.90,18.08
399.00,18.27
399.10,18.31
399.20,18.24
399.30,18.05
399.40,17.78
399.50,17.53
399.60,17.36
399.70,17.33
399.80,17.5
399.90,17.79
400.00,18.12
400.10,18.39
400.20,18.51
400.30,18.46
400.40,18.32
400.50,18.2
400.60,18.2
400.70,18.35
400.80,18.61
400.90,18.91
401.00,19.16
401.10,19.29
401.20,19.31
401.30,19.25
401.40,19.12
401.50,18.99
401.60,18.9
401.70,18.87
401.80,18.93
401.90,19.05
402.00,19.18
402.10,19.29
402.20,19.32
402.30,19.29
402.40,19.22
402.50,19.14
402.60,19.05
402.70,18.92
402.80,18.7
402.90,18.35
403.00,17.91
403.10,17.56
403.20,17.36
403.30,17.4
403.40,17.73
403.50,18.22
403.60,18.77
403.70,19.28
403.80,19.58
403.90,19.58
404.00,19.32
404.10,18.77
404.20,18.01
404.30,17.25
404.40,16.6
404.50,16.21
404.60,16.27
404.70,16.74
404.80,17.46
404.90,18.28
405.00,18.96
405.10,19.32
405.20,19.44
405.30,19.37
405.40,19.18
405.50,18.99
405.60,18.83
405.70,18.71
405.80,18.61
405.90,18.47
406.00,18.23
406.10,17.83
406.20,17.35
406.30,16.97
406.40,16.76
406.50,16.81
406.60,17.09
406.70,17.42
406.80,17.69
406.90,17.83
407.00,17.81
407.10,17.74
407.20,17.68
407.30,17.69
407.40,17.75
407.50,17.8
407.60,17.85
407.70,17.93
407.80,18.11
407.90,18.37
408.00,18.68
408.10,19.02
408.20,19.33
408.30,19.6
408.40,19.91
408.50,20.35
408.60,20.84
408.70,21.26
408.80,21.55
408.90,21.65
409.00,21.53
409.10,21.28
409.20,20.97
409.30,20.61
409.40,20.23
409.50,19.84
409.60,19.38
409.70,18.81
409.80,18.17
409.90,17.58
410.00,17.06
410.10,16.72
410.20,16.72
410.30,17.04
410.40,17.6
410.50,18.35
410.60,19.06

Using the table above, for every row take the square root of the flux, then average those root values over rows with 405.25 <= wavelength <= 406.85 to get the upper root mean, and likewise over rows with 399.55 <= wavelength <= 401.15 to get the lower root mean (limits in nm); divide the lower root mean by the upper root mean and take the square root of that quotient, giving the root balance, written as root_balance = 1.00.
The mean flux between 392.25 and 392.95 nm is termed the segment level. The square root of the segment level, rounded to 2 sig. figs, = 3.0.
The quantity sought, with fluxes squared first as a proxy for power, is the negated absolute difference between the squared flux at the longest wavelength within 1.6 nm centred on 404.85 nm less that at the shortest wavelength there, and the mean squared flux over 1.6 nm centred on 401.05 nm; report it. -351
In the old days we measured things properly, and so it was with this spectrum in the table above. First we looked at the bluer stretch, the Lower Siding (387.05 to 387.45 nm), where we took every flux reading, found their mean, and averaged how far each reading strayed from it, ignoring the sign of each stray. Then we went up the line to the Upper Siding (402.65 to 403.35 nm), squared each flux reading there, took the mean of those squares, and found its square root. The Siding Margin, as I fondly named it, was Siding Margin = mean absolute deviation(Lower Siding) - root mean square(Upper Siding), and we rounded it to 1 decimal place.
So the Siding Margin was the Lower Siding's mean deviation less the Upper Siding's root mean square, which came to -17.9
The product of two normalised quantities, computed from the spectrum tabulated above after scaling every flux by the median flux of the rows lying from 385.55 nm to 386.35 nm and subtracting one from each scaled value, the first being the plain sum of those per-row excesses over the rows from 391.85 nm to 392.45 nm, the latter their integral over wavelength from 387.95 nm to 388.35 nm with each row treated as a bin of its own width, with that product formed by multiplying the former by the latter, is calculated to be 0.013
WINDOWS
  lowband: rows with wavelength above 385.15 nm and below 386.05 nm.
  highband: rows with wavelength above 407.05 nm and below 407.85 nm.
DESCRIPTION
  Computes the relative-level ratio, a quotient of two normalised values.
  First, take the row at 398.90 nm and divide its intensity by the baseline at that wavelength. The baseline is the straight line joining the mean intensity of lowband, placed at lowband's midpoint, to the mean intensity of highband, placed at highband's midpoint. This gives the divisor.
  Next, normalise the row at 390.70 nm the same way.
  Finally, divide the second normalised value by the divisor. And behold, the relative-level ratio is 0.84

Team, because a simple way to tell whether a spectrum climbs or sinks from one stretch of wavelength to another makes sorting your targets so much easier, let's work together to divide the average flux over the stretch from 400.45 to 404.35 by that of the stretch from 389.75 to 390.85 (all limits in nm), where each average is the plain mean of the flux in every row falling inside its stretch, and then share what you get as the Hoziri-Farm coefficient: 1.5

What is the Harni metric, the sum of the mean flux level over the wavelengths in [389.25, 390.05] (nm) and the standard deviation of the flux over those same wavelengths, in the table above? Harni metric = 13.8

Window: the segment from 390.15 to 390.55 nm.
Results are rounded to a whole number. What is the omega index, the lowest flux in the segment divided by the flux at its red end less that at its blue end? -20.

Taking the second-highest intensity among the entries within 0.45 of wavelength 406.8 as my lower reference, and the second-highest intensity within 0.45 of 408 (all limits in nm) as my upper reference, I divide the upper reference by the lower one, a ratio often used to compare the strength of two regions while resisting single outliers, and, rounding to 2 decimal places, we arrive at 1.10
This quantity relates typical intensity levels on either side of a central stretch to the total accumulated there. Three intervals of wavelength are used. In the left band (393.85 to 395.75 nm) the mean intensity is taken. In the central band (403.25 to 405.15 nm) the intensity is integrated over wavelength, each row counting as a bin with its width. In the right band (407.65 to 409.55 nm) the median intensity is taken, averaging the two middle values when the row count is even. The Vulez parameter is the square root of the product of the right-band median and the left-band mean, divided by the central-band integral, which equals 0.45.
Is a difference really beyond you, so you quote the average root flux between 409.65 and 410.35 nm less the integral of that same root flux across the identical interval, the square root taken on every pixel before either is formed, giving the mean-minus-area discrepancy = 1.3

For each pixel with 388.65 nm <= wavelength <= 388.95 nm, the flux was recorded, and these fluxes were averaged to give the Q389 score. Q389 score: 11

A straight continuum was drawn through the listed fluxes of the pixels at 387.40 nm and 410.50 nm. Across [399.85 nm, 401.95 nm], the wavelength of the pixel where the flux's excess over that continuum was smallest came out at 399.90 nm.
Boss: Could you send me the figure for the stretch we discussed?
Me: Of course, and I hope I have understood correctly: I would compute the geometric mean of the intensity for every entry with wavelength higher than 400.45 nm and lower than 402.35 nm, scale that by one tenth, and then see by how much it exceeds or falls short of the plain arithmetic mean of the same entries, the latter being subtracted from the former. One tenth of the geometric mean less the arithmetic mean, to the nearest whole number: -17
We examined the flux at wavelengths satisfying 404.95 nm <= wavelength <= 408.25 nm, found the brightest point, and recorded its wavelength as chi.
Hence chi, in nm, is 405.20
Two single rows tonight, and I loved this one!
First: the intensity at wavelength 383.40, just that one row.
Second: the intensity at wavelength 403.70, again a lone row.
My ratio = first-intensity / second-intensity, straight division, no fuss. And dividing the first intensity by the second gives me 0.36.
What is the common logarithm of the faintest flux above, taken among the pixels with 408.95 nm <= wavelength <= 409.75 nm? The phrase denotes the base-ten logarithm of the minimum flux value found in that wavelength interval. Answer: 1.27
